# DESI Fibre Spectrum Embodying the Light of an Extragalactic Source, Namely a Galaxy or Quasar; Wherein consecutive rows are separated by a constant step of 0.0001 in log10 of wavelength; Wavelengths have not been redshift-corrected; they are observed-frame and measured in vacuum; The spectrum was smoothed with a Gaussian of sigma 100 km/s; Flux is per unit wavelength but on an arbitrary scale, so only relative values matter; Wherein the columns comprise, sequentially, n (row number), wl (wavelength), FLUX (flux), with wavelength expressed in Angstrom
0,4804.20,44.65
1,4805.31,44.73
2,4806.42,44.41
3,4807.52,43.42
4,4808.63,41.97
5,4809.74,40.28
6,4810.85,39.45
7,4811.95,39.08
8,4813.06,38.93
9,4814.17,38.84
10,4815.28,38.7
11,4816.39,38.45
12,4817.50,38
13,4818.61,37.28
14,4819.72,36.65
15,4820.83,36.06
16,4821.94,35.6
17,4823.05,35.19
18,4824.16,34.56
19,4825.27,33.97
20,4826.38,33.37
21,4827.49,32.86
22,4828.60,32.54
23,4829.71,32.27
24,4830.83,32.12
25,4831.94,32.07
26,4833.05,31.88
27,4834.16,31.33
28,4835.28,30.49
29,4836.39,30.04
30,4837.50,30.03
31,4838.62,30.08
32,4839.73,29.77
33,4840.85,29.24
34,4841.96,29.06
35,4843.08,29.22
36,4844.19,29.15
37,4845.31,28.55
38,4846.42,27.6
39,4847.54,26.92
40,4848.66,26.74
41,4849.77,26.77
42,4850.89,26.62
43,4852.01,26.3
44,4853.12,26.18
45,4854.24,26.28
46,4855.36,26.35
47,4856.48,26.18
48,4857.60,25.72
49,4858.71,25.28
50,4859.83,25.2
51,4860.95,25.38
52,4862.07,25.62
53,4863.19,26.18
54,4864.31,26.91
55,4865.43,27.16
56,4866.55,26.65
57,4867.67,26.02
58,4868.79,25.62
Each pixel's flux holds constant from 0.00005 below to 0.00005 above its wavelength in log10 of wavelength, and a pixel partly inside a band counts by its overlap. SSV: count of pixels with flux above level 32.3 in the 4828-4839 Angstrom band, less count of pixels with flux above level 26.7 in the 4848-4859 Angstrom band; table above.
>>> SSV -1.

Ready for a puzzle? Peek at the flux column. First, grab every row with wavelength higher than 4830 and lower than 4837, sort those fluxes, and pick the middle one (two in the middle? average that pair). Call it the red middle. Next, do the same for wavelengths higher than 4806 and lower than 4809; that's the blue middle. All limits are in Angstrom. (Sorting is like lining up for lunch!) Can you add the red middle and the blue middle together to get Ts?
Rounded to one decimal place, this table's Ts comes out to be 75.0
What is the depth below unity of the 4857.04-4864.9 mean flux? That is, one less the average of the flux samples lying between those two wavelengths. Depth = -25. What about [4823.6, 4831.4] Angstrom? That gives -32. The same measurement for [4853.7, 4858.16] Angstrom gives -25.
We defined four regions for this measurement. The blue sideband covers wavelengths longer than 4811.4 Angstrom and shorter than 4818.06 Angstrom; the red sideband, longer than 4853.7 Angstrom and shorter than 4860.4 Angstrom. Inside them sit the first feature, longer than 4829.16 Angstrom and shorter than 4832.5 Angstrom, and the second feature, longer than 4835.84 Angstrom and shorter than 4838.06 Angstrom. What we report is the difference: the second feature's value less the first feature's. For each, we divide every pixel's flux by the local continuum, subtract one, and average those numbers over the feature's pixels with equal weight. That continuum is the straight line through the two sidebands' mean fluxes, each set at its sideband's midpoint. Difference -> -0.011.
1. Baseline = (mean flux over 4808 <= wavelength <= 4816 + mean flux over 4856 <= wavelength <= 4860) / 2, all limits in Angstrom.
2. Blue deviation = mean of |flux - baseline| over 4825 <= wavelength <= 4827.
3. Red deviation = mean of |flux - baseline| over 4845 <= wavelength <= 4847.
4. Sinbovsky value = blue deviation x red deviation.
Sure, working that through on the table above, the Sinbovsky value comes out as 5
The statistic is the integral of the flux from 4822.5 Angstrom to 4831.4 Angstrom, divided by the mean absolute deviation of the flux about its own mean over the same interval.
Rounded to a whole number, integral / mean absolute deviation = 325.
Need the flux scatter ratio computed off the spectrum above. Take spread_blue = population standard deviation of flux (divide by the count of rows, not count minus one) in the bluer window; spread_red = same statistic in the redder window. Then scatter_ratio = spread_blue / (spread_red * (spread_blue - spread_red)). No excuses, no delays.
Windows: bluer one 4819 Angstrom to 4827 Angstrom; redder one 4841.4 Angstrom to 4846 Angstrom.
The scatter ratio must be 5.0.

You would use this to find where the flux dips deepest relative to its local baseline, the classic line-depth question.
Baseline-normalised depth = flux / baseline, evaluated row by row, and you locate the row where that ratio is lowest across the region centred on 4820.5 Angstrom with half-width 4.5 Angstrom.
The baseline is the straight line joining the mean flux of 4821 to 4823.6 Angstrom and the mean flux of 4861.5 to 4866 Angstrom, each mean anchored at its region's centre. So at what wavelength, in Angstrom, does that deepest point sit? 4824.16 Angstrom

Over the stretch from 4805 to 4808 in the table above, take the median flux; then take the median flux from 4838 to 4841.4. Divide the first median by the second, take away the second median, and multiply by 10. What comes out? -283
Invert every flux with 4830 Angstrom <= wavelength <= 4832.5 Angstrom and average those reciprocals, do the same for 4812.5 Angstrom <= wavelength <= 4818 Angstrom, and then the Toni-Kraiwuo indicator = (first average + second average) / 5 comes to 0.0114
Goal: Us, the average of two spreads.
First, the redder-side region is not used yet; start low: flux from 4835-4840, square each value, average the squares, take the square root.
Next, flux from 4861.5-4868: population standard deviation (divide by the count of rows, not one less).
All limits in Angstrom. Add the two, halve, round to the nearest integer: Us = 15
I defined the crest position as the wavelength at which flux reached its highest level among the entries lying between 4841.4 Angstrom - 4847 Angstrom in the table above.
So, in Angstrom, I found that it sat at 4843.08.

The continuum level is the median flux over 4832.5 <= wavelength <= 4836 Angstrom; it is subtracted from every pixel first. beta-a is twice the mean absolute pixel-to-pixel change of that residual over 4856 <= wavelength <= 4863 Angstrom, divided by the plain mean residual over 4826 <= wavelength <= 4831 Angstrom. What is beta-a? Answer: 0.4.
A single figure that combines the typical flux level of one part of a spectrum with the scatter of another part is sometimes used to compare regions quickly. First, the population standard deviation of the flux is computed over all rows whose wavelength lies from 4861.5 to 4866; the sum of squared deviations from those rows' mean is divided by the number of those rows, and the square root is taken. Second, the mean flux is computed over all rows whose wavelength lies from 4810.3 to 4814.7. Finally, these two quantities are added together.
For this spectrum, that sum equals 39.7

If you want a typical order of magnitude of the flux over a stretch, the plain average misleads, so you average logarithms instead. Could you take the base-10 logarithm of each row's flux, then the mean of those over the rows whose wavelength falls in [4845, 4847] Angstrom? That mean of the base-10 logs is 1.45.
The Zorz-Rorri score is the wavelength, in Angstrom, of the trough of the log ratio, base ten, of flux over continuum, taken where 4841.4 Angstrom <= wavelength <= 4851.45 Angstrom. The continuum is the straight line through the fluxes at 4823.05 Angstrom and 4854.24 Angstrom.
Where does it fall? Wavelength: 4847.54 Angstrom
